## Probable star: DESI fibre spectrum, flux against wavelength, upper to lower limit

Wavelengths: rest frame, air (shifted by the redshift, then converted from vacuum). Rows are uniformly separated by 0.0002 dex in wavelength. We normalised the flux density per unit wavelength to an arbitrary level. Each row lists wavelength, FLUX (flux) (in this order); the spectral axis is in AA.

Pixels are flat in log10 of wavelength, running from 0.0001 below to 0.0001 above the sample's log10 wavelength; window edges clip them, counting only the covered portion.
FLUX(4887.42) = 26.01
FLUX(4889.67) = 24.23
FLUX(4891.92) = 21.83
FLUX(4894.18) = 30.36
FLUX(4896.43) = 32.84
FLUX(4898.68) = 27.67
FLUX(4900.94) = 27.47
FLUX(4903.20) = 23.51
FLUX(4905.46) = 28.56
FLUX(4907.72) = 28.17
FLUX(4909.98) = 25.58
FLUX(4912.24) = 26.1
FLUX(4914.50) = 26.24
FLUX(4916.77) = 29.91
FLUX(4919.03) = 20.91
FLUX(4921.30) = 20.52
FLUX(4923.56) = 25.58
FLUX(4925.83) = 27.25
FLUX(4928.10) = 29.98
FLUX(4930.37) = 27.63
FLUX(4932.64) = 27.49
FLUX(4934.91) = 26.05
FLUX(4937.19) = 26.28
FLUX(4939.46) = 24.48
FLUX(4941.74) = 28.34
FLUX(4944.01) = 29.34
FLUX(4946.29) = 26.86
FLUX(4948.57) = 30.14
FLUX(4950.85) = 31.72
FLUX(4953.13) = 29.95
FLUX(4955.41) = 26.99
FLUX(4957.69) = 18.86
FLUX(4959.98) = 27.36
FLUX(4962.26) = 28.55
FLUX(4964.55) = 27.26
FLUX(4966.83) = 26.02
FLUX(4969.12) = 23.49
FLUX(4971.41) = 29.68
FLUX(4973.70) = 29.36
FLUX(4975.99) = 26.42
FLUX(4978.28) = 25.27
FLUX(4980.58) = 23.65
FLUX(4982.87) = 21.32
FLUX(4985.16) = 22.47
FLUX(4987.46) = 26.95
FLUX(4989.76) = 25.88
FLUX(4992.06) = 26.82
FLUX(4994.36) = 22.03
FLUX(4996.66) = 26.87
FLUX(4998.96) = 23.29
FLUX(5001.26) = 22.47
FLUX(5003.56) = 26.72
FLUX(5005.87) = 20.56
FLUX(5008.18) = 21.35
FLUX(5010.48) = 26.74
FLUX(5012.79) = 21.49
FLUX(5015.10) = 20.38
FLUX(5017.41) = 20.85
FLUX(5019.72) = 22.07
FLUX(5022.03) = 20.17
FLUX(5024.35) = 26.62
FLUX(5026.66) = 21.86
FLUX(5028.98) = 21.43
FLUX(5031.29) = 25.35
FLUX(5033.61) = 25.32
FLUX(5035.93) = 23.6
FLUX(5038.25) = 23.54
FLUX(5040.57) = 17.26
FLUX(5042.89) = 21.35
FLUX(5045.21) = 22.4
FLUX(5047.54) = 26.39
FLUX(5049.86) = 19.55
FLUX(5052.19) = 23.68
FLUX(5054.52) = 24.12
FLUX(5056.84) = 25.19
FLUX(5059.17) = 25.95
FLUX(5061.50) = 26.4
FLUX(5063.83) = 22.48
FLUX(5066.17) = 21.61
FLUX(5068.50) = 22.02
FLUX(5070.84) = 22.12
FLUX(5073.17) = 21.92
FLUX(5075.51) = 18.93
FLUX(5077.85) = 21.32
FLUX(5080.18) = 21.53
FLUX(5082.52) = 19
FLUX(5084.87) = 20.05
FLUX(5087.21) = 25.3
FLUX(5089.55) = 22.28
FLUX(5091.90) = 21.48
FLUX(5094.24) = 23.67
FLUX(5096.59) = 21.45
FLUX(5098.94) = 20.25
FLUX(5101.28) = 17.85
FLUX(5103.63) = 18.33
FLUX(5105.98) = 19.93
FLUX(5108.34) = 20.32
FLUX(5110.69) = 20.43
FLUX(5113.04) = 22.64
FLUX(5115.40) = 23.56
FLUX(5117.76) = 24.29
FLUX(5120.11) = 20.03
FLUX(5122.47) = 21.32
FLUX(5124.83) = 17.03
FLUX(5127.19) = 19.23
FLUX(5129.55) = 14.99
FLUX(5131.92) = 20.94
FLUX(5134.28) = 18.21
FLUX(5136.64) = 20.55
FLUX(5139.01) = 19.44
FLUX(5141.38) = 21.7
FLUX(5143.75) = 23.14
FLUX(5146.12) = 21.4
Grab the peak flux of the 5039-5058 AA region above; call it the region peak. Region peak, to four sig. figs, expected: 26.39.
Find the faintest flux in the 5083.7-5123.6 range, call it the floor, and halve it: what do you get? 8.9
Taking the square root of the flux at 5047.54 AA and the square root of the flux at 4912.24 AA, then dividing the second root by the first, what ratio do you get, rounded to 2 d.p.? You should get 0.99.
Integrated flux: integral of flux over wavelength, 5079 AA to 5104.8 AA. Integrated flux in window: 542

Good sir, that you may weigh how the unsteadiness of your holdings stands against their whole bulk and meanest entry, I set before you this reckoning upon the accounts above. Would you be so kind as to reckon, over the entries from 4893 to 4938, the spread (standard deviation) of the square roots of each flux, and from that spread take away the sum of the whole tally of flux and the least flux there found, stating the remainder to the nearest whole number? -558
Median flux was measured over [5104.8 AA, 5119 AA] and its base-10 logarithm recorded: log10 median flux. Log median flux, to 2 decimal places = 1.33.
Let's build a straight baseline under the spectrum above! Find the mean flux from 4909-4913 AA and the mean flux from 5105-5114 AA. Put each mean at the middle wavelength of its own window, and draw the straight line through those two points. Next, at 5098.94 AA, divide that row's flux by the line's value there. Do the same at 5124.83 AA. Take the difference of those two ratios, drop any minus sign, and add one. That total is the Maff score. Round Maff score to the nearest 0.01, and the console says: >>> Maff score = 1.13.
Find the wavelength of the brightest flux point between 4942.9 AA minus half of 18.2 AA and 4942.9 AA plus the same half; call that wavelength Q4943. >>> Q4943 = 4950.85 AA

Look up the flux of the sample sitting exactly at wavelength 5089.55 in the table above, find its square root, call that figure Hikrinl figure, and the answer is 4.7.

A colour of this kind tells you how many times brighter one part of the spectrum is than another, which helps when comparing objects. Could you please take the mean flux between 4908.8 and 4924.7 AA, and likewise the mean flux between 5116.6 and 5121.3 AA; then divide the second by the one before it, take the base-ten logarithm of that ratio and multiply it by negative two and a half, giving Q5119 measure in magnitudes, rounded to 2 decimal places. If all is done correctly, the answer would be 0.13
